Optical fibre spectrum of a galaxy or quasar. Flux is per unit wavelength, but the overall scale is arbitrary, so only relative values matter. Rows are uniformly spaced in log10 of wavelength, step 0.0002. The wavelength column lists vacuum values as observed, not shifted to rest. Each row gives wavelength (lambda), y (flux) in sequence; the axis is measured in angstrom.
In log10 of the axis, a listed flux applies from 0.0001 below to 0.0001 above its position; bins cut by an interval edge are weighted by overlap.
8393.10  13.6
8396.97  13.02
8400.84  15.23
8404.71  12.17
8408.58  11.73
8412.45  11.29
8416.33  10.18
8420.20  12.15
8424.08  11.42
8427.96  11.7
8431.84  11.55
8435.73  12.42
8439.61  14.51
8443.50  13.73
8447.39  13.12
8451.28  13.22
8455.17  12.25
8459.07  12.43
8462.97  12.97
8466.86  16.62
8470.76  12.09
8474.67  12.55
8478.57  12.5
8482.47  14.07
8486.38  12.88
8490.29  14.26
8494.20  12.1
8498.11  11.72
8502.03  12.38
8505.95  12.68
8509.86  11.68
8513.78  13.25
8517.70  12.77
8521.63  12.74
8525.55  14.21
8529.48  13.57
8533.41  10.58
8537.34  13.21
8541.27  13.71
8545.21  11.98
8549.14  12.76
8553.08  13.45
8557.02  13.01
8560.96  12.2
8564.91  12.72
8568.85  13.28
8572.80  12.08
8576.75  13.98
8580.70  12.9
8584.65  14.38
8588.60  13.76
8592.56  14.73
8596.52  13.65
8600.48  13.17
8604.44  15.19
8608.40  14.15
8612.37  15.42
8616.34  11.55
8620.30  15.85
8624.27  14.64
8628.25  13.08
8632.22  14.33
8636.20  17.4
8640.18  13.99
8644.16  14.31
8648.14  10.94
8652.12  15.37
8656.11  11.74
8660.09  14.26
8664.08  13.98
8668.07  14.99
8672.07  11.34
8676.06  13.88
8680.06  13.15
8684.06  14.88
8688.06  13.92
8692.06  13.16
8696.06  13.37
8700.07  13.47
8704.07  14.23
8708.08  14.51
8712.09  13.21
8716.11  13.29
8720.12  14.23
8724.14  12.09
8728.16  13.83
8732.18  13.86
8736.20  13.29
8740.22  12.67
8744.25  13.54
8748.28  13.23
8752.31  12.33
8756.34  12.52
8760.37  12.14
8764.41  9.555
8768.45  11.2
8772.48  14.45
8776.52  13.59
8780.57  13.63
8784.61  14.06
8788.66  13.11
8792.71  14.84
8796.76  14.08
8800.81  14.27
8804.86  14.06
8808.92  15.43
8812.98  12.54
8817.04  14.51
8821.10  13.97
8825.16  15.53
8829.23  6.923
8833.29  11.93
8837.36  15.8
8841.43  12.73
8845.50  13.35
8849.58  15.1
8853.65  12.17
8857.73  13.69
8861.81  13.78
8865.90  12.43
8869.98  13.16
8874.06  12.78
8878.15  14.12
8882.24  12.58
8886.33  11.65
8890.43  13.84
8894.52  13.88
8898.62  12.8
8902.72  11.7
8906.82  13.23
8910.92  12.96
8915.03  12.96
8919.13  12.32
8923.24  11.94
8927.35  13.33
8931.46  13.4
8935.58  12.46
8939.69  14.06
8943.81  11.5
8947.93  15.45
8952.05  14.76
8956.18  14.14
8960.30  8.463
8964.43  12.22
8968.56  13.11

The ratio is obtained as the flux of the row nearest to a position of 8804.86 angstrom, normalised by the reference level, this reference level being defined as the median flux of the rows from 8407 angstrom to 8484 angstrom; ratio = 1.132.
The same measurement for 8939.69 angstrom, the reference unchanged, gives 1.132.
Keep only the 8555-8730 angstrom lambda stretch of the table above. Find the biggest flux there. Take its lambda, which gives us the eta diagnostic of 8636.20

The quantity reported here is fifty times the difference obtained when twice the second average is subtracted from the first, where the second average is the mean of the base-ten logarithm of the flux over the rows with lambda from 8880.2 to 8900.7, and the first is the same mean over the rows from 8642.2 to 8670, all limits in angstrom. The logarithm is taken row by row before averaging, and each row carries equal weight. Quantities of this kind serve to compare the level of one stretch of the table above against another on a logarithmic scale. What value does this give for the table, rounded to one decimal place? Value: -54.5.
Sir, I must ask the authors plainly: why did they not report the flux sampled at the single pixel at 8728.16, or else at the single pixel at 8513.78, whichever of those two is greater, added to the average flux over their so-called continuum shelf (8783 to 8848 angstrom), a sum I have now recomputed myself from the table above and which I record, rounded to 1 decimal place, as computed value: 27.4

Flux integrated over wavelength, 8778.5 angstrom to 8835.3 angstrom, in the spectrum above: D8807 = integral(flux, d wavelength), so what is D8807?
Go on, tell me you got 766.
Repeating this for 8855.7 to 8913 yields 747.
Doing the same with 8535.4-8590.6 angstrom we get 723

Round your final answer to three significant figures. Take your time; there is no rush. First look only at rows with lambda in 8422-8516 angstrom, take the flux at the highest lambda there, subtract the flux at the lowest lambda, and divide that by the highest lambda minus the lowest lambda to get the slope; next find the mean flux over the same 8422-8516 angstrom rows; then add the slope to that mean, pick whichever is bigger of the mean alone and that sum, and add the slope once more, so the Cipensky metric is 12.9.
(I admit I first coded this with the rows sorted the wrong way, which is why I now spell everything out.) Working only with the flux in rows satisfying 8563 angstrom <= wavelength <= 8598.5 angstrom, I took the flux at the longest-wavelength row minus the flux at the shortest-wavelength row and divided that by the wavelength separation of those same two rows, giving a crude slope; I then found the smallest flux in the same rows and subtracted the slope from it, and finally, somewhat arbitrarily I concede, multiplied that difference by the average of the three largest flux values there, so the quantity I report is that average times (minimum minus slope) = 173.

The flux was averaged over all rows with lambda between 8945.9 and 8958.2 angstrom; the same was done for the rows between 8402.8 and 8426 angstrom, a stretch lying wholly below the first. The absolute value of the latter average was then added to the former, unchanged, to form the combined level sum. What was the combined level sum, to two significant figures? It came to 26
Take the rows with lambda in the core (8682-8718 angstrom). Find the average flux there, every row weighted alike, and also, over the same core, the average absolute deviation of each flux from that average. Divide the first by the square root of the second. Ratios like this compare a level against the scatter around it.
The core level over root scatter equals 19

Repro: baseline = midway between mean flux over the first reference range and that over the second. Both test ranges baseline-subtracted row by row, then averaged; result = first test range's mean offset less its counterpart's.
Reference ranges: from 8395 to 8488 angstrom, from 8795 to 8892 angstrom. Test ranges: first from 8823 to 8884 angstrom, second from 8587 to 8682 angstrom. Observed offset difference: -0.88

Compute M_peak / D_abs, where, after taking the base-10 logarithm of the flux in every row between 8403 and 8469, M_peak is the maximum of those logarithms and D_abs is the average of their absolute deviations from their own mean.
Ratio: 35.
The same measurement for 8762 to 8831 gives 20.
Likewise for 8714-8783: 36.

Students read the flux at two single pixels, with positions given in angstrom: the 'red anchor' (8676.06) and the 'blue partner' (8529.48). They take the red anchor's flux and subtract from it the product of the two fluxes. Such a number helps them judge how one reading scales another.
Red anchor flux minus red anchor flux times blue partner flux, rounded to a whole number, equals -174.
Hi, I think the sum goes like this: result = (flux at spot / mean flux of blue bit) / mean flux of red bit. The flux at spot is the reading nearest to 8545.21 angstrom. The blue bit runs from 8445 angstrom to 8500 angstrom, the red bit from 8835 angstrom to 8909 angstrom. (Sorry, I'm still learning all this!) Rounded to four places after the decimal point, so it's 0.0692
